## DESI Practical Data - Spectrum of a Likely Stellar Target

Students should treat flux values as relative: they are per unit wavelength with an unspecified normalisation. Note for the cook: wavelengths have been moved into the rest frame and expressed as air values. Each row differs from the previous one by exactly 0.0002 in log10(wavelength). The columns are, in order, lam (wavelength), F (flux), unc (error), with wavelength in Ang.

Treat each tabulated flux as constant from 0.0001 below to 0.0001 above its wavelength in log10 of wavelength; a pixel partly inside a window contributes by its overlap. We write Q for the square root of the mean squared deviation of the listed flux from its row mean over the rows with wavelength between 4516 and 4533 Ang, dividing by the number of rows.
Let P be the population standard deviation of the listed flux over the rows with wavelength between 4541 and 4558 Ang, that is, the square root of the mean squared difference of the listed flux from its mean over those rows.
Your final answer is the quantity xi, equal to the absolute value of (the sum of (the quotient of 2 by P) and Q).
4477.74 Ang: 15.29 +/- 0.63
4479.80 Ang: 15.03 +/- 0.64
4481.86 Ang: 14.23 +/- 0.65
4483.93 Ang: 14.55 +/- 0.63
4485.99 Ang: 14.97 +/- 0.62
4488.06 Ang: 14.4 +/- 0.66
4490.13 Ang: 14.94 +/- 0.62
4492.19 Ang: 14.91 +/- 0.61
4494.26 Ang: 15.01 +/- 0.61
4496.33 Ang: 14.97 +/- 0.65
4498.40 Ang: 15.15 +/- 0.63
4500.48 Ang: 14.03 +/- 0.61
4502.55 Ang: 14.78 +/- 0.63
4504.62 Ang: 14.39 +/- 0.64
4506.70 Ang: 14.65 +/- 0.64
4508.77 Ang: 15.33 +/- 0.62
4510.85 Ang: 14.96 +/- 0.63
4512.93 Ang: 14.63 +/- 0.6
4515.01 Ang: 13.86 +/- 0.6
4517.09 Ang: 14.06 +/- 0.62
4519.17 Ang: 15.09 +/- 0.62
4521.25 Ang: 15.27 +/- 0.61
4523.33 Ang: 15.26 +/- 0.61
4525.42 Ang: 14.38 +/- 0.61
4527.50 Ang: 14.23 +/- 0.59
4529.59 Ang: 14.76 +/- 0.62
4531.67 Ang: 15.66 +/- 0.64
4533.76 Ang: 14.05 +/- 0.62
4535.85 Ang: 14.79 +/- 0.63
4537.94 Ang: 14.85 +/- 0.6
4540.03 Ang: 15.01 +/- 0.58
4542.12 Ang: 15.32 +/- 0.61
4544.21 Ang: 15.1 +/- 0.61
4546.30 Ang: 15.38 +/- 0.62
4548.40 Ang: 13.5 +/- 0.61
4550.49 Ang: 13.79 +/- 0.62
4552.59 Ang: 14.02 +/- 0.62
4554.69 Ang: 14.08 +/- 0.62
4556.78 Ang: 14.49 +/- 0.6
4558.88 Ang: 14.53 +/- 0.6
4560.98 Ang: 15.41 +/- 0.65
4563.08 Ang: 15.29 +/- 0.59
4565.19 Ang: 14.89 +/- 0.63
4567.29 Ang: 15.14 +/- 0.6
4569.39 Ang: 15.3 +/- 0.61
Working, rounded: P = 0.7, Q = 0.54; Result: 3.5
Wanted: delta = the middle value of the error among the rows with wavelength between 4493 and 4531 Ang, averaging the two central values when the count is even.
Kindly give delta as 0.620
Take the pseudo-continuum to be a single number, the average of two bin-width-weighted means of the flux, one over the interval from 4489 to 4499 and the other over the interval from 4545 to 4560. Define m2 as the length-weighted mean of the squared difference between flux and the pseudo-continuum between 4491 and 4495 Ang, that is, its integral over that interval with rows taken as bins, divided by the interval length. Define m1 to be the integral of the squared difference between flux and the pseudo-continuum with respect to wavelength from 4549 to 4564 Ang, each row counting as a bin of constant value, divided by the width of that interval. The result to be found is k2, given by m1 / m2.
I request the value 3.6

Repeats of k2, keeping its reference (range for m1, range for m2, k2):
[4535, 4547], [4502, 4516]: 1.3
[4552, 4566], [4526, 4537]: 0.8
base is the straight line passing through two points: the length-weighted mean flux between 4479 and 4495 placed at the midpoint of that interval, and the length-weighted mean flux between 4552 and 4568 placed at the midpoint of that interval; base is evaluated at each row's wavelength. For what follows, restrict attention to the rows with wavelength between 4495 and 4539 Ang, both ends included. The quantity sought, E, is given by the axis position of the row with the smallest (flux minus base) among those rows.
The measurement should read 4515.01 Ang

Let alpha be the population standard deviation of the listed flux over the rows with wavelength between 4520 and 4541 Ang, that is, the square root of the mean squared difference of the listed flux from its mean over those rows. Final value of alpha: 0.48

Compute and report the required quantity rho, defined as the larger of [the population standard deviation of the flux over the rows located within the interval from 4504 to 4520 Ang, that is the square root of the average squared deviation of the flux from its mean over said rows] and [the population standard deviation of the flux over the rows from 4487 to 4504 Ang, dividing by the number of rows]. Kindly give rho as 0.47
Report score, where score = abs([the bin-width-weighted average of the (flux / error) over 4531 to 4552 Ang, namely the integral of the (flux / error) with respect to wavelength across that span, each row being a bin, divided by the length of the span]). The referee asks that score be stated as 24.0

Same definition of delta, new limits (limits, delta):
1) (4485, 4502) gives 0.620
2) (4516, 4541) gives 0.615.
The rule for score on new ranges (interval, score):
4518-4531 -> 24.3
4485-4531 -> 23.8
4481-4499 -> 23.5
